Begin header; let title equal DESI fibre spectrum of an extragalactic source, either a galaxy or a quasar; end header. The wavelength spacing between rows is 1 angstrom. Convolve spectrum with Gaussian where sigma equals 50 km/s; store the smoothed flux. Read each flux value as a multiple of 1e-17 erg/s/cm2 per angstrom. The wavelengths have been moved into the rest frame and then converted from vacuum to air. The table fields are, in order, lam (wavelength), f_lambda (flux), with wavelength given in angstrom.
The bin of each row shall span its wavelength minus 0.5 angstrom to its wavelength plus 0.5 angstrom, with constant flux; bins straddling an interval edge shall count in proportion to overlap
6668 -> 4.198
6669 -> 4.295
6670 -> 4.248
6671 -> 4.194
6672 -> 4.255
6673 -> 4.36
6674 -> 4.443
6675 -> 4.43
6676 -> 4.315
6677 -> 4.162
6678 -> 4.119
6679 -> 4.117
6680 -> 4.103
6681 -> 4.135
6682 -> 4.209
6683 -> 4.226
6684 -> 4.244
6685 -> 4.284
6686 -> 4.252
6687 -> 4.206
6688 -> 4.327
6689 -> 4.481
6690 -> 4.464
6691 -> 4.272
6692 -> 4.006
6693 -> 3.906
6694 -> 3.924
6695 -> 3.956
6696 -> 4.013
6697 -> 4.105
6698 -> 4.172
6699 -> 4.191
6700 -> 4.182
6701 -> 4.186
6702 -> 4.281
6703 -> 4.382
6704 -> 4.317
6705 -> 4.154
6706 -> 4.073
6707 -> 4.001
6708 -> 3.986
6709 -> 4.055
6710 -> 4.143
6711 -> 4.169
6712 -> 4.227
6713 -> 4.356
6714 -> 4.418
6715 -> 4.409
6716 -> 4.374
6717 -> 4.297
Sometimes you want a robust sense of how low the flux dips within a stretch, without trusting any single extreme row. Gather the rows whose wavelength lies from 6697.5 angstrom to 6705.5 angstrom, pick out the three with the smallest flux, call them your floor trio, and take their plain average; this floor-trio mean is 4.17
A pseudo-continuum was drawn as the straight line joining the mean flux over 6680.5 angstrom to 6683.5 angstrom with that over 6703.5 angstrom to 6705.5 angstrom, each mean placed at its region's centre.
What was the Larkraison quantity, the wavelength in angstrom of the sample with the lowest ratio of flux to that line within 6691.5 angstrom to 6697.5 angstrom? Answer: 6693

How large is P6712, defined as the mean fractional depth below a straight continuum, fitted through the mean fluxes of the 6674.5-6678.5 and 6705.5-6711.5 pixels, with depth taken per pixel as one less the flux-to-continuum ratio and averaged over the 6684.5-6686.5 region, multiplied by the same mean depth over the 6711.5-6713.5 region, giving 0.0009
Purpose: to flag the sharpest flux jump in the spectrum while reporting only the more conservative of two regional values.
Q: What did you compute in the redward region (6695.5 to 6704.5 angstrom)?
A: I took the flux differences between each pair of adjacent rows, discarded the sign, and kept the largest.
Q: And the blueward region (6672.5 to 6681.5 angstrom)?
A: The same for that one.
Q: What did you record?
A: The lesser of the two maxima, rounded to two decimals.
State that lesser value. 0.10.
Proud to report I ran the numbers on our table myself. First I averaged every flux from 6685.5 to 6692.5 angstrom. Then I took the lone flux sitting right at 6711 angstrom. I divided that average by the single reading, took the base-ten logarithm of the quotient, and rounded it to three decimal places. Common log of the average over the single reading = 0.012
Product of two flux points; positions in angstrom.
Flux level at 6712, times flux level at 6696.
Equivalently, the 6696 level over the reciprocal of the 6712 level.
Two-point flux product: 17.0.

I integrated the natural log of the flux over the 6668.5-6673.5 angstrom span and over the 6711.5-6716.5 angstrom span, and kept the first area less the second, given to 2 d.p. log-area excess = -0.10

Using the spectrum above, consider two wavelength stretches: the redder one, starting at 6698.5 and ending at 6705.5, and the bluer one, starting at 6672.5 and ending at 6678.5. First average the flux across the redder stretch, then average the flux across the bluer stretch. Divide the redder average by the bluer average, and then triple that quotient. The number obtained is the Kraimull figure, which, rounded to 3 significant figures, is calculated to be 2.96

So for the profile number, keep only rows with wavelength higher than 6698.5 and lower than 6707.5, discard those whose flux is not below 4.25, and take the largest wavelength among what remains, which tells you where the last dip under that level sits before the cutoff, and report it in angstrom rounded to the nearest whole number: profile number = 6707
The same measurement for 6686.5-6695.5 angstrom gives 6695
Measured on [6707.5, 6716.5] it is 6712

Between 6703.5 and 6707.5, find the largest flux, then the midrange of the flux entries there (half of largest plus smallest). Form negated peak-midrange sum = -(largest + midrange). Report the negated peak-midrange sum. -8.48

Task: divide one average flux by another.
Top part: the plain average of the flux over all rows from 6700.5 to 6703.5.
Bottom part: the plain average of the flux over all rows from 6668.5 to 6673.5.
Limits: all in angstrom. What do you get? 1.00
